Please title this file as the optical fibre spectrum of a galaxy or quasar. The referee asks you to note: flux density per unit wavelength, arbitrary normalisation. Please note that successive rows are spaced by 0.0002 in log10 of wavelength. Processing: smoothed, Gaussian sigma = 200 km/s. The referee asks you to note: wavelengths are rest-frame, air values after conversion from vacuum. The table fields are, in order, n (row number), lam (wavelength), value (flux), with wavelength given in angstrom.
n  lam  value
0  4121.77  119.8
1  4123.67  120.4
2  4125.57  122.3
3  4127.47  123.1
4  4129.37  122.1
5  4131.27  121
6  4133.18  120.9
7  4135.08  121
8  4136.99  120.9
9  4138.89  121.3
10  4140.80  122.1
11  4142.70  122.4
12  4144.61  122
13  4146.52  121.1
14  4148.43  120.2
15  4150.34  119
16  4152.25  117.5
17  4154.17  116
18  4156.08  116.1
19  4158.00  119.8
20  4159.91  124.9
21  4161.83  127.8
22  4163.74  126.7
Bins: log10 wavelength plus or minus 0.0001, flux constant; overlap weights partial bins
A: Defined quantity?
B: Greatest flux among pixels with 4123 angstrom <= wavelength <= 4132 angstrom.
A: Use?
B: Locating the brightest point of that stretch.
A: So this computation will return 123.1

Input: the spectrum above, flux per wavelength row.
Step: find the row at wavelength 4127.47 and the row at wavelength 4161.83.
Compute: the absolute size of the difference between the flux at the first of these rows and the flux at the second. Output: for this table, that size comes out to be 4.7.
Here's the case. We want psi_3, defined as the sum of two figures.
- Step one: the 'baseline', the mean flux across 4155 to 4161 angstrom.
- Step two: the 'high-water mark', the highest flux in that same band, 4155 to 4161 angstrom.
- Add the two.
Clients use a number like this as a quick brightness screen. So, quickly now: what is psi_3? 245.2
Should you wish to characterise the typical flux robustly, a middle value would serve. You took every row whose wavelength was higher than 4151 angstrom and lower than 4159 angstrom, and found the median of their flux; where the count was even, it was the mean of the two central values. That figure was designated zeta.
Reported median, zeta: 117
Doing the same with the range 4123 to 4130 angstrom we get 122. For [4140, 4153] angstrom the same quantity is 121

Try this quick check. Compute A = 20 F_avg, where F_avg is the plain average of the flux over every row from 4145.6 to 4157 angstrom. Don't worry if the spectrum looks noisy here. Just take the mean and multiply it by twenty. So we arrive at 2366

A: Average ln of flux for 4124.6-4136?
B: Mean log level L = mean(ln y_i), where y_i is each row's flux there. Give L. 4.802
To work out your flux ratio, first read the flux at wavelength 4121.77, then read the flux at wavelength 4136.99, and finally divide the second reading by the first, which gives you 1.01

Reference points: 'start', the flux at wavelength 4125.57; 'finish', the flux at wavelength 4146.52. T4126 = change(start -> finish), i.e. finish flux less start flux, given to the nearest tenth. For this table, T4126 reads -1.2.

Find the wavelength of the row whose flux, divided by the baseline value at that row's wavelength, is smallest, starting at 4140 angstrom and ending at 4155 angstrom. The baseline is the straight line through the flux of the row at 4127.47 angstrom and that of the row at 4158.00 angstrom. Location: 4154.17 angstrom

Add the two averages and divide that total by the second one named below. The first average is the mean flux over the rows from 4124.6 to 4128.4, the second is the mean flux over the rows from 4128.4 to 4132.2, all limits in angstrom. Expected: 2.01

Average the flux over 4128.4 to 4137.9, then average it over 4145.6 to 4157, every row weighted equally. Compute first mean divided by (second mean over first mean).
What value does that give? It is 124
